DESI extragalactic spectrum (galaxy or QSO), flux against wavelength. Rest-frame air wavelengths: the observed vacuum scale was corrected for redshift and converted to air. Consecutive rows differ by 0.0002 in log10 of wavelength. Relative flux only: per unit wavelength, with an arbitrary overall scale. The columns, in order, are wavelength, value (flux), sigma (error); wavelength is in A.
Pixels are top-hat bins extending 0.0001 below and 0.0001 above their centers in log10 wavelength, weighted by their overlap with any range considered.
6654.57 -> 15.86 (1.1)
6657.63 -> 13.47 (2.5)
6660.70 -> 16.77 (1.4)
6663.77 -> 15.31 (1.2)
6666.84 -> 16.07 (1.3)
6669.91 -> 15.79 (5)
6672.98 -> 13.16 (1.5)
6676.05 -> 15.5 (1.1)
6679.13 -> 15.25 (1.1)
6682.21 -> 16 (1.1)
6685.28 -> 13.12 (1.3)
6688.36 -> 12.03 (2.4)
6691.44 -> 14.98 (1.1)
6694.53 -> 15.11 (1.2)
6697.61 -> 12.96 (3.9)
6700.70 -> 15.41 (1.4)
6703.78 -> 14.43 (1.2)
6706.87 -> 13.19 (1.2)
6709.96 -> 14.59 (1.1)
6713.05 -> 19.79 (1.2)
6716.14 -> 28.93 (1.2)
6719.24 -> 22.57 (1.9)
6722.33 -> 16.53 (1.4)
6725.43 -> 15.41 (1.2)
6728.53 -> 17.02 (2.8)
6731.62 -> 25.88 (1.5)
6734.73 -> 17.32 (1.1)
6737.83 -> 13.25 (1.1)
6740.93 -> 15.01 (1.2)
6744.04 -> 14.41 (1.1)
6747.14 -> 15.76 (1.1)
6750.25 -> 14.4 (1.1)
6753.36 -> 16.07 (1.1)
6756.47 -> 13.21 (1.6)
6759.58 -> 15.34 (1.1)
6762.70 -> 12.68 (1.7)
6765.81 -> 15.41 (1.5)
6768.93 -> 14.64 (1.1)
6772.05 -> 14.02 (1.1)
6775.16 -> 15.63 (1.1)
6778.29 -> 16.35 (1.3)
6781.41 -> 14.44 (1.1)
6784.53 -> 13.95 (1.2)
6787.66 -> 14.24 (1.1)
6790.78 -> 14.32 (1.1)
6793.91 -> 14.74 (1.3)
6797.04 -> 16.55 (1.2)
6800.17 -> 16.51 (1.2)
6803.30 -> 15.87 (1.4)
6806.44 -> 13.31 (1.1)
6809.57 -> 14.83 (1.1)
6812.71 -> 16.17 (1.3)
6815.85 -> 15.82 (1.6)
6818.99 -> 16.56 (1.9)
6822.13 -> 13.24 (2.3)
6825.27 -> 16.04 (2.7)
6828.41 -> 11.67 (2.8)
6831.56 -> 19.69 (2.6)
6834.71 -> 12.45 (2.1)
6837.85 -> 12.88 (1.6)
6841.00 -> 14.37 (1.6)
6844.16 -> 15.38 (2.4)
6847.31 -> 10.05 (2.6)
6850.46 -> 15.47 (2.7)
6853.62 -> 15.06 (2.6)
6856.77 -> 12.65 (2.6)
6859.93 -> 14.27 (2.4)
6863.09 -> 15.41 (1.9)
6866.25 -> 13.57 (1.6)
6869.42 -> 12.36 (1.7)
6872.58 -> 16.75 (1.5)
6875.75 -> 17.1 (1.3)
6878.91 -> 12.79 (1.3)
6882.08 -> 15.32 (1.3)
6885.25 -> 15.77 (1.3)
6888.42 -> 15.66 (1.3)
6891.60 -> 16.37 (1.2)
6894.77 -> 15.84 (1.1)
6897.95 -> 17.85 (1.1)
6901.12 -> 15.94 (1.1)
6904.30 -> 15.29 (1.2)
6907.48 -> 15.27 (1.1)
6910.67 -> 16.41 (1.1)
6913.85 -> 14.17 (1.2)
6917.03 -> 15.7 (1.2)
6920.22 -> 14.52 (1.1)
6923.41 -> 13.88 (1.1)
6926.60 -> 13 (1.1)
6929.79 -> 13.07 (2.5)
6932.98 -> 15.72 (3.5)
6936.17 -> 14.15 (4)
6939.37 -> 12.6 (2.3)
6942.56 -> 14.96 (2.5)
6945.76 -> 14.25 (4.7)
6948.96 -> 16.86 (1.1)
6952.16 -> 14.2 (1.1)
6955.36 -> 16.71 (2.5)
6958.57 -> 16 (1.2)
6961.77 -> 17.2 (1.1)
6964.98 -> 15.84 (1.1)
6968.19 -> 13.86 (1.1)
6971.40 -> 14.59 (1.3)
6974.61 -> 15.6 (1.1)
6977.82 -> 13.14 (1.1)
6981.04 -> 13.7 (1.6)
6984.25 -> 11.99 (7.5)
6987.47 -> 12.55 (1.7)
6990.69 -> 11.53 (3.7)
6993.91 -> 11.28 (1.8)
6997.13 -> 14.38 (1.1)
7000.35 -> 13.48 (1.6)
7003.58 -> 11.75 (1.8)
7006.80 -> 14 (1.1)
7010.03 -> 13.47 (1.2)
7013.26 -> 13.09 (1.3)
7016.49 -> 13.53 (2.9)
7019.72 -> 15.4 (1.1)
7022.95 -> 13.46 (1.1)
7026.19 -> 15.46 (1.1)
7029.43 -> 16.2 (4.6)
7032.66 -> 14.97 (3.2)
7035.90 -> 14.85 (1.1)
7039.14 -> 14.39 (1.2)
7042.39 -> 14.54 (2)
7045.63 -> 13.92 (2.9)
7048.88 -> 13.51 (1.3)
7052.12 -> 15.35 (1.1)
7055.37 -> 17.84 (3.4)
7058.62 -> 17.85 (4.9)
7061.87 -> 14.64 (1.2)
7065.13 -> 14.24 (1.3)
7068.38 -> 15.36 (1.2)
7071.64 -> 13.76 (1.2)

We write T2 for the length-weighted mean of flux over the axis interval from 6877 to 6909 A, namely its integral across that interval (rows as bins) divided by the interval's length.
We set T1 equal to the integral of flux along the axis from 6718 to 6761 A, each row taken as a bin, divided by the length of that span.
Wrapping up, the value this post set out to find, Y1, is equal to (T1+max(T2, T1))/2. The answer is 16.5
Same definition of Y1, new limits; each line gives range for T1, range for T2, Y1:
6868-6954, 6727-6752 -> 15.8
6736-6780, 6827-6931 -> 14.7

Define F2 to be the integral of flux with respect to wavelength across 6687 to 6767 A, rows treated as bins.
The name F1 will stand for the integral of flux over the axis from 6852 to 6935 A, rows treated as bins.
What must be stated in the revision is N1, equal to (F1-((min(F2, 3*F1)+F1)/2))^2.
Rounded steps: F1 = 1244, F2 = 1298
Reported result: 746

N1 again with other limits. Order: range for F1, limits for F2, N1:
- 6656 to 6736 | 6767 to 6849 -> 2617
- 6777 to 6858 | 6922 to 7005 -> 128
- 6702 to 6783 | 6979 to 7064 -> 4052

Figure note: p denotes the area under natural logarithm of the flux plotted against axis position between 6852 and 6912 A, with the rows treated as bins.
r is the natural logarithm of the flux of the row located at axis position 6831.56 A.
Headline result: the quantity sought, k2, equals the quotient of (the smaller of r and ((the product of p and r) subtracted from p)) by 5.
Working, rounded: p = 163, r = 2.980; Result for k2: -64.6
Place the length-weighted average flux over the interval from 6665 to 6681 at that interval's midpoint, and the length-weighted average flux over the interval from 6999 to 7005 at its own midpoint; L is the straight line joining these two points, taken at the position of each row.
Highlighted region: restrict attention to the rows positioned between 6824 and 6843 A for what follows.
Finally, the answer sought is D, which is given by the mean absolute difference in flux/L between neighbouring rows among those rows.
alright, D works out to 0.31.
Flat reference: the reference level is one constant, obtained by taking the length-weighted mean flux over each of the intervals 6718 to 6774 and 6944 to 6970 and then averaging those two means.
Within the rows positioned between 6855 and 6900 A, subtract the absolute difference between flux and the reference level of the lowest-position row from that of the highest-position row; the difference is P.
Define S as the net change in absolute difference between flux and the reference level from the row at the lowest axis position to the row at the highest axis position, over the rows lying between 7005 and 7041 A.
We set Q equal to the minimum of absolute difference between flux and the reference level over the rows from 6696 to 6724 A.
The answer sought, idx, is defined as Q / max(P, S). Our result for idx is -1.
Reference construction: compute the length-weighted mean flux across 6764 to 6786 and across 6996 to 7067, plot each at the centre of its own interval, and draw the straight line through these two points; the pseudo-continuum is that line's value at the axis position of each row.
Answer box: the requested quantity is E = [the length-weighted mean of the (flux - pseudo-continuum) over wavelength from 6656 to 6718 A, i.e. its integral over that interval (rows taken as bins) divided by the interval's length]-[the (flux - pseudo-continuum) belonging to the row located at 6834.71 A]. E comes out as 3.0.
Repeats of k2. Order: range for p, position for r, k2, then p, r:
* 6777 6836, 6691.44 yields -54.5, 160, 2.707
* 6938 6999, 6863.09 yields -56.1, 162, 2.735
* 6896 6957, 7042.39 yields -55.3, 165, 2.677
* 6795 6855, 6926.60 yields -50.4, 161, 2.565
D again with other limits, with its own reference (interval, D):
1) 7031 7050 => 0.03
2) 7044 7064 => 0.13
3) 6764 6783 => 0.08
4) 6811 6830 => 0.17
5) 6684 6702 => 0.12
